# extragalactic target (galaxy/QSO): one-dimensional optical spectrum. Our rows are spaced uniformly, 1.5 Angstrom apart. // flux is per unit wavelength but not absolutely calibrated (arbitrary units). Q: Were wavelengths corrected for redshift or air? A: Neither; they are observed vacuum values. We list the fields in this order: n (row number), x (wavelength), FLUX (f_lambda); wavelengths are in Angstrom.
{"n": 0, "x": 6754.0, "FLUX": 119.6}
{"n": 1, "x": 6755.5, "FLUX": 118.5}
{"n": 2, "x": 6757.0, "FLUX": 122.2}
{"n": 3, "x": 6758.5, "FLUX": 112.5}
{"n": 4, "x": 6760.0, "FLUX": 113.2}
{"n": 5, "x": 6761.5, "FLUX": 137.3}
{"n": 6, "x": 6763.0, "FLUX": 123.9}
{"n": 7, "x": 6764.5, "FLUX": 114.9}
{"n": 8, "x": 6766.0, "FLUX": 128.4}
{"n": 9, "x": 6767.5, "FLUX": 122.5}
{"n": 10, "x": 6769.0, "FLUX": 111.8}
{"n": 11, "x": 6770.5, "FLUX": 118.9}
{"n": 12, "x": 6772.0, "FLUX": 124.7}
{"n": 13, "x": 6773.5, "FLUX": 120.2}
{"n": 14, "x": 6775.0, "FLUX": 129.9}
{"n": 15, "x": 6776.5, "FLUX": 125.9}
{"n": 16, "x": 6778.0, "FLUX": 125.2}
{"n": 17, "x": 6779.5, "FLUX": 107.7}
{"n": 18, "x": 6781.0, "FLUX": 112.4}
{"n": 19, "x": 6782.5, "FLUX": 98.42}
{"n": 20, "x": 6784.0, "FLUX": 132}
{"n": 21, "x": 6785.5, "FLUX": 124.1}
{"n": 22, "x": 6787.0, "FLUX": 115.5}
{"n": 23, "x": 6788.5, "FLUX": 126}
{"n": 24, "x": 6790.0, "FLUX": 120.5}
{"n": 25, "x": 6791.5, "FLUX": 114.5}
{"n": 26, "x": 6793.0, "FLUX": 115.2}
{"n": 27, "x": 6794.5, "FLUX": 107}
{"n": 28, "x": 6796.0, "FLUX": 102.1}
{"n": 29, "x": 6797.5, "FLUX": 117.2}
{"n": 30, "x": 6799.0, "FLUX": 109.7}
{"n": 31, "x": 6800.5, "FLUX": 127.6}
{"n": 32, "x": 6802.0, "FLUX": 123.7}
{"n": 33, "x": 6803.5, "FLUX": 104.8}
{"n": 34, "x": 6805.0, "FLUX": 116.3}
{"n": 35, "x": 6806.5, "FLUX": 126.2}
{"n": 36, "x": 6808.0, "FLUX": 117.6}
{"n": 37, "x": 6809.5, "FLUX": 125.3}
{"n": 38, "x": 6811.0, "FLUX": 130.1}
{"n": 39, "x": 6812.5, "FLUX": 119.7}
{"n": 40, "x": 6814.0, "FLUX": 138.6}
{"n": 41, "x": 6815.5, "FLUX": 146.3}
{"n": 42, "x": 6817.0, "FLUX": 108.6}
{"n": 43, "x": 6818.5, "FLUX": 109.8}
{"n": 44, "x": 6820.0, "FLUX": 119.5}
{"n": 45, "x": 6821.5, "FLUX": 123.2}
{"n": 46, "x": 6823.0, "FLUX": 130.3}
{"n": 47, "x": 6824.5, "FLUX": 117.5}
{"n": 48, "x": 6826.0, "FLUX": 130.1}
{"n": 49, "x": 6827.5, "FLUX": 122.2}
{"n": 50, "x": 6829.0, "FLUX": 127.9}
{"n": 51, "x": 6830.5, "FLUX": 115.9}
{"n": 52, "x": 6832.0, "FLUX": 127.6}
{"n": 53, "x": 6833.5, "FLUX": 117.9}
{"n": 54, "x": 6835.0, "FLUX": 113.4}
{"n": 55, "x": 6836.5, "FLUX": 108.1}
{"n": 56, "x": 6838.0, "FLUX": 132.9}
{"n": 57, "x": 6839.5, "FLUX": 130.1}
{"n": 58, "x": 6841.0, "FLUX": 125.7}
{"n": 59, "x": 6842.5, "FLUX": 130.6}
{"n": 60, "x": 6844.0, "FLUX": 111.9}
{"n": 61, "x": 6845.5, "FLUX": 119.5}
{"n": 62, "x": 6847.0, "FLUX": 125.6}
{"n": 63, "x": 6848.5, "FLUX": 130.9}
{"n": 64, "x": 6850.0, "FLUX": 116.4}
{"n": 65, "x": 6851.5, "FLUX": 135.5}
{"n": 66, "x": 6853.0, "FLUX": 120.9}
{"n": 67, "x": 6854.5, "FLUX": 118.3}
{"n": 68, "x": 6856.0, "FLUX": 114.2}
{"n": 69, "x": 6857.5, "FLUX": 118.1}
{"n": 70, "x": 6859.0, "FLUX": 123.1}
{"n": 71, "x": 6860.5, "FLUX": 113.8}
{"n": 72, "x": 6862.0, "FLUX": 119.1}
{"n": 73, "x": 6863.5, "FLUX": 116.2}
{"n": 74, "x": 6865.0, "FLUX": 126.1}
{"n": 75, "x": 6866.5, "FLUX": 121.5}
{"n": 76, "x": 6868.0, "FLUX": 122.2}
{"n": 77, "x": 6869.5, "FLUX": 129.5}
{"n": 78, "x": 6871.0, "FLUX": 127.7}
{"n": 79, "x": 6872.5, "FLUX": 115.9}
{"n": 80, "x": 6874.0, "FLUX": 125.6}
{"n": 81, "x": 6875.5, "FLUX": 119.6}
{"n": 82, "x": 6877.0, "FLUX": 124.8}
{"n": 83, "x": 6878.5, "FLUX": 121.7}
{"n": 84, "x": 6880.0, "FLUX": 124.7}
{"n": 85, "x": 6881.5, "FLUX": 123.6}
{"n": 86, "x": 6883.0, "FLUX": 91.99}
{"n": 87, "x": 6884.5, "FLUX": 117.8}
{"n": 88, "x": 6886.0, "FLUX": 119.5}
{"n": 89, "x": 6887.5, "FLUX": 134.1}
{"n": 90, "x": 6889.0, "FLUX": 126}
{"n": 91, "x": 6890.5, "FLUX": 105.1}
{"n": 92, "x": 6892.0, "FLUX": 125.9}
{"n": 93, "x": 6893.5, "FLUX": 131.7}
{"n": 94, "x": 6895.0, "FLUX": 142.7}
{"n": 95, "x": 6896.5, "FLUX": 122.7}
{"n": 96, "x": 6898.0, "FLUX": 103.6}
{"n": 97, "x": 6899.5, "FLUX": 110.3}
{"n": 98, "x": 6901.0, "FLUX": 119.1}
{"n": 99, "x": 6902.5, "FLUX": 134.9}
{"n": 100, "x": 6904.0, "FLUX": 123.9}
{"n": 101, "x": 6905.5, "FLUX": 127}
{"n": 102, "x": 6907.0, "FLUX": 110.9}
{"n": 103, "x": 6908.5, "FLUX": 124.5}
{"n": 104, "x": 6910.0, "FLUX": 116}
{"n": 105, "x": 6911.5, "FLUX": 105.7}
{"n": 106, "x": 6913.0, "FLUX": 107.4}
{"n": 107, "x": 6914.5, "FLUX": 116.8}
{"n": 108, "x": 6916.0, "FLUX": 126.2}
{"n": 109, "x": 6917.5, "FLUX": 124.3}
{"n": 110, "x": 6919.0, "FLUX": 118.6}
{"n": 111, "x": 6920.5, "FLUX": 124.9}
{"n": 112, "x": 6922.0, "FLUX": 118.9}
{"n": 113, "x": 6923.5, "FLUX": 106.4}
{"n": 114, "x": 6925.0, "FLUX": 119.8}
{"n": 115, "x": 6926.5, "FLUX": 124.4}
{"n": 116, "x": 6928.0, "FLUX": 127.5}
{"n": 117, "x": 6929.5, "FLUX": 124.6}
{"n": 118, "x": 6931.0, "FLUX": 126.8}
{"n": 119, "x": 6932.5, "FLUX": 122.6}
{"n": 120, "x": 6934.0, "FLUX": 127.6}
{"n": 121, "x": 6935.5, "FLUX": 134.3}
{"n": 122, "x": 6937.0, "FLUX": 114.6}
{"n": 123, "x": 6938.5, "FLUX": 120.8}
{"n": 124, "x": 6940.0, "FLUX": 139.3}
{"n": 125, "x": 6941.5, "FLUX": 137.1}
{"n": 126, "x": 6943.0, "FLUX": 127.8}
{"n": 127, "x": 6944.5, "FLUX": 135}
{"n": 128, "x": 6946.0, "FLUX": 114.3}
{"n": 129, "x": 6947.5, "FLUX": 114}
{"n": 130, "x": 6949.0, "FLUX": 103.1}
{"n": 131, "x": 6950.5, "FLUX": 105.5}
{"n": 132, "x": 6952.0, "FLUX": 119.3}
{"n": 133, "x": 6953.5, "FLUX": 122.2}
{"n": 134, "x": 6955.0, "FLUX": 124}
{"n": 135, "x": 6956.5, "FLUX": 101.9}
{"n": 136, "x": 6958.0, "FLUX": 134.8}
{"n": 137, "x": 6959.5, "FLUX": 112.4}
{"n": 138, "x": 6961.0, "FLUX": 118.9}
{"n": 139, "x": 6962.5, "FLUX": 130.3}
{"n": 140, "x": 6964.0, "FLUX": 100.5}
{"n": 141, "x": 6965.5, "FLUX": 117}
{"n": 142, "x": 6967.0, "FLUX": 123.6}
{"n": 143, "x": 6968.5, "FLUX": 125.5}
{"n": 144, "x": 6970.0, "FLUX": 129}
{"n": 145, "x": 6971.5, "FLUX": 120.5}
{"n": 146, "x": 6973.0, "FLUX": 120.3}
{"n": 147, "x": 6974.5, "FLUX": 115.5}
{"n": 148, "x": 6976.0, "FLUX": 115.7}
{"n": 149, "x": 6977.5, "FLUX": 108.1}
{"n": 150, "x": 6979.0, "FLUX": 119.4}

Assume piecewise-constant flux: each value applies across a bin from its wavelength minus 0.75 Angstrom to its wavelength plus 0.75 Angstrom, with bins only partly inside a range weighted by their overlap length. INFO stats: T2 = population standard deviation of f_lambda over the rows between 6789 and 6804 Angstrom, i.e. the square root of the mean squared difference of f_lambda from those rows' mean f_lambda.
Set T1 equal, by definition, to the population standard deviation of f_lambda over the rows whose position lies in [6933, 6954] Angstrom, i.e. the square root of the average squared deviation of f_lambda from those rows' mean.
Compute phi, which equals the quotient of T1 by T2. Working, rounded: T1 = 11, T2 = 7.9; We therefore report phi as 1.40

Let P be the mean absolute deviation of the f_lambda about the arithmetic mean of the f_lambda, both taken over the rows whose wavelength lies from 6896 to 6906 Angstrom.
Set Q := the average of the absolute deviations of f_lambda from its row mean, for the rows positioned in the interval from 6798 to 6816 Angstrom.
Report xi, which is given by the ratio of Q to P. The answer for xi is 1.08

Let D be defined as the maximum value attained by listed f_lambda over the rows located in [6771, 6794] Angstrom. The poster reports 132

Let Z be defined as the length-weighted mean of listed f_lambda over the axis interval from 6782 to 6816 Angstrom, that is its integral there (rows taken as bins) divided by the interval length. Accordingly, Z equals 120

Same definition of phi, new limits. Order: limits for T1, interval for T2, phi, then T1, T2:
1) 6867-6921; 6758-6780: 1.25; 10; 7.8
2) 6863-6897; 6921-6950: 1.00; 10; 9.6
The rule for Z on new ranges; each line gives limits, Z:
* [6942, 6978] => 119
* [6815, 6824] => 122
